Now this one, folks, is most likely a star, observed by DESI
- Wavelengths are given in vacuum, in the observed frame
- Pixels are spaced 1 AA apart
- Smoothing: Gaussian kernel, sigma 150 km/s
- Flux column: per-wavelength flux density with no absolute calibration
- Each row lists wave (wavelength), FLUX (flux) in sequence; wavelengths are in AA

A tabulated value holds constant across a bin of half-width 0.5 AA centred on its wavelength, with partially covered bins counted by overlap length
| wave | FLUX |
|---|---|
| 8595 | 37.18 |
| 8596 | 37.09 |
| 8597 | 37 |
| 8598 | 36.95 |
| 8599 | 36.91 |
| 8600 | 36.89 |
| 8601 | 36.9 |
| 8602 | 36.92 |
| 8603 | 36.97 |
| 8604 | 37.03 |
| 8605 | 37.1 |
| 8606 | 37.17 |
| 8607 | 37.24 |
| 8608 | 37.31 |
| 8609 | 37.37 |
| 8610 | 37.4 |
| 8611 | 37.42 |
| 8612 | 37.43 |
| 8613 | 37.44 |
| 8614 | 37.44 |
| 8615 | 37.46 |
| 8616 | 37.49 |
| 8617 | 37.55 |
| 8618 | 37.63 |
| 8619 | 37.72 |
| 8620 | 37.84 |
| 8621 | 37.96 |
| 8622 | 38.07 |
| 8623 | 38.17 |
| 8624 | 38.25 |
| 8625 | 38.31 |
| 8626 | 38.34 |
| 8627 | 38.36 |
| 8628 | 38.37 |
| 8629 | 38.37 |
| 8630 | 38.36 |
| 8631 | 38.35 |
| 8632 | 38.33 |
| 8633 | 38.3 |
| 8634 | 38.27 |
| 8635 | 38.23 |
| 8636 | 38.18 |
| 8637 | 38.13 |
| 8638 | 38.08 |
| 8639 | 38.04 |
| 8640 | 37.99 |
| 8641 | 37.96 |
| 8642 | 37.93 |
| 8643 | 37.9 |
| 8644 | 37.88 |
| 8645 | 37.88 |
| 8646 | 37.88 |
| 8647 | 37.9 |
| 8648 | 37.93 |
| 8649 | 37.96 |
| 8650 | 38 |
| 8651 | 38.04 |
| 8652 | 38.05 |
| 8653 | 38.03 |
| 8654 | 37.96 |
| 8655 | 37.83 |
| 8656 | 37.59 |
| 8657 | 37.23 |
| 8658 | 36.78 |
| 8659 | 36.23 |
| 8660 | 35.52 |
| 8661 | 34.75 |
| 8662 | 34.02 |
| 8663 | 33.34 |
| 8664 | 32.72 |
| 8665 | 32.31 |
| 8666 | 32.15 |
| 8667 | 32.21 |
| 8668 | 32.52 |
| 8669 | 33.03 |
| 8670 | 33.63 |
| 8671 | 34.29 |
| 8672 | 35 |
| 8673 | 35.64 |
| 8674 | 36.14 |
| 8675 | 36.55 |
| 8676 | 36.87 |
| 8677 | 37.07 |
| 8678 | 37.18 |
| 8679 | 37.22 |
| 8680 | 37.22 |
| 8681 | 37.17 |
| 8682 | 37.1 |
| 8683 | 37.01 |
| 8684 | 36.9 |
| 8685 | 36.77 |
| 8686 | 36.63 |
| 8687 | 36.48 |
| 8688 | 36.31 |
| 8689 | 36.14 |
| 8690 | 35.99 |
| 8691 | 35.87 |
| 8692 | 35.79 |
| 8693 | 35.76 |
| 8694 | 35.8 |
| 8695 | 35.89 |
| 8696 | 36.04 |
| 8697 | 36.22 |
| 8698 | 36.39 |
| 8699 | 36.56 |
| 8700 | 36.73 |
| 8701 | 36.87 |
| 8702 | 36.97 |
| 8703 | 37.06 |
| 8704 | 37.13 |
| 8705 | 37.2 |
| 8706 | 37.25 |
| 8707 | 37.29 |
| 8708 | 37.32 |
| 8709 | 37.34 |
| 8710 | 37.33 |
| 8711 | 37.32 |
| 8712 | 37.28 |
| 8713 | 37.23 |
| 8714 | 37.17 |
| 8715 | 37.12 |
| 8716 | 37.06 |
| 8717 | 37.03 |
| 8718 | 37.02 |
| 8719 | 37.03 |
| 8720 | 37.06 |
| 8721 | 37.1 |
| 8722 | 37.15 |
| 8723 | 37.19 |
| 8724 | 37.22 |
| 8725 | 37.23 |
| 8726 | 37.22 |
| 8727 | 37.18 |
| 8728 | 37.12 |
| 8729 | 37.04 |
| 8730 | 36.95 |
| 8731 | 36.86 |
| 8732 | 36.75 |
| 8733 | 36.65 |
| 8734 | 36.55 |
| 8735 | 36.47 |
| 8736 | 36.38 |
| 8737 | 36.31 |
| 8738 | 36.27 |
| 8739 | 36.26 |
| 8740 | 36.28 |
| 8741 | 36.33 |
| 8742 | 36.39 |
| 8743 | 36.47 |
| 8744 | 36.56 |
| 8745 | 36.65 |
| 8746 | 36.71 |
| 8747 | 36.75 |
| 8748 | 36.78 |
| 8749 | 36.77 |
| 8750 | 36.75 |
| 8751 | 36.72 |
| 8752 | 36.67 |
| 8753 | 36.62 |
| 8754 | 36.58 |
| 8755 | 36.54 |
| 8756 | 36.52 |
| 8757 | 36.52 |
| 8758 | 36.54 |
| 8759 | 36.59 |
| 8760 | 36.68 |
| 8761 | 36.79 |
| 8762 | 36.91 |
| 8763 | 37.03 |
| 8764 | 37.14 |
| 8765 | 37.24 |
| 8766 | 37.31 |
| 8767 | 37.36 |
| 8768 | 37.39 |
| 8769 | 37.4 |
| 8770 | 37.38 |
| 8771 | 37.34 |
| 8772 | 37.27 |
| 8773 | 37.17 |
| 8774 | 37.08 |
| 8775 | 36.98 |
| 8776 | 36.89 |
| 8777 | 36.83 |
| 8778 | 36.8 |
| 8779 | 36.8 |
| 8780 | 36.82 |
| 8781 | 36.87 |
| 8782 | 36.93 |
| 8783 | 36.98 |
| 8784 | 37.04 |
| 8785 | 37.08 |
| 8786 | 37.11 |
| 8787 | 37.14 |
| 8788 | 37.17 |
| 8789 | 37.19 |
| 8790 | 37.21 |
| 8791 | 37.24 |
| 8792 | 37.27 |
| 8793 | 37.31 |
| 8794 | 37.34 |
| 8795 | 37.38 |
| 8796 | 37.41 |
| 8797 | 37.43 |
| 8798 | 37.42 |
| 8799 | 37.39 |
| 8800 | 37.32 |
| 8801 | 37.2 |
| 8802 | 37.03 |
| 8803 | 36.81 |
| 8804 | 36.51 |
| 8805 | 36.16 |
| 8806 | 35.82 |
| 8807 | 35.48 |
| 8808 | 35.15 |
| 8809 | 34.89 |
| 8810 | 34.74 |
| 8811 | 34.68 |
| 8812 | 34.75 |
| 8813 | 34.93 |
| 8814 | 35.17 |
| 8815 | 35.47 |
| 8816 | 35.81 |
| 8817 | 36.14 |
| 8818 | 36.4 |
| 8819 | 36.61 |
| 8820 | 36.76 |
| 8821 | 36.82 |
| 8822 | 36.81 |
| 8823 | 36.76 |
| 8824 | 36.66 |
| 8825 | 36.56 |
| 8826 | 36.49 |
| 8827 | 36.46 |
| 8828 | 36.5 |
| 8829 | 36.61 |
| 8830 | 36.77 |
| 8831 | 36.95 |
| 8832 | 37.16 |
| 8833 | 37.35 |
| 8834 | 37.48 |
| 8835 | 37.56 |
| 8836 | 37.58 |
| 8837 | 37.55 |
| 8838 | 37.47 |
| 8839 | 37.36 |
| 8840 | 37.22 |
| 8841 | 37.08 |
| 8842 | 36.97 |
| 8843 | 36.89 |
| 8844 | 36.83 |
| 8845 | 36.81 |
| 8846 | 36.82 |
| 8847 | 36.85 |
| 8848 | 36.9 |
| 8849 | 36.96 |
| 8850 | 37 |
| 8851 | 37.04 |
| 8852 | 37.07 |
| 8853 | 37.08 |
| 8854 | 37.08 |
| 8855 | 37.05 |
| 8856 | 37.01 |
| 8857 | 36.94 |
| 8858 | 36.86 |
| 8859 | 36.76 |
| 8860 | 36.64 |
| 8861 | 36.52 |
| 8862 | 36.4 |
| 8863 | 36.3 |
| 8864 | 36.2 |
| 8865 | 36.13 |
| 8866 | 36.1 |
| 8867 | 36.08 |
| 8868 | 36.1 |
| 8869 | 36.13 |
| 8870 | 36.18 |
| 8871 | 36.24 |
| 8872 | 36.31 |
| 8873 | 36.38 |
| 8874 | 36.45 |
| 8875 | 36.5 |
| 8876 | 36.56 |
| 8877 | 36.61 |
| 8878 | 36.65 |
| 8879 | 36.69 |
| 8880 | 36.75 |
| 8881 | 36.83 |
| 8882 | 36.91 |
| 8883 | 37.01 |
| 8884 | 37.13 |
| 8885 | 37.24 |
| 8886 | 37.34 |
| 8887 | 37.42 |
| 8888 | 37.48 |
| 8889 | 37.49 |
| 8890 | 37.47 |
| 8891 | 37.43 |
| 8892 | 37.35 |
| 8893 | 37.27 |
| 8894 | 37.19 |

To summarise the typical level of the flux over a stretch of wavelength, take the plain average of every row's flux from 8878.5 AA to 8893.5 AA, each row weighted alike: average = 37.2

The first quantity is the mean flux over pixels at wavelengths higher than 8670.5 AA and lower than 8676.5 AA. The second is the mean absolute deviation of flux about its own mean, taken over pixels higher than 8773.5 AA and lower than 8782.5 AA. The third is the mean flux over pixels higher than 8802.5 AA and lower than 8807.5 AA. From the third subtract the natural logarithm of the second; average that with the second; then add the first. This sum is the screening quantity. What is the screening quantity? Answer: 55.18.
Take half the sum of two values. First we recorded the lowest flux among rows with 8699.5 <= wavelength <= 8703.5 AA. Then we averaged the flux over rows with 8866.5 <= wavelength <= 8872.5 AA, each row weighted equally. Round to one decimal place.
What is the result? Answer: 36.5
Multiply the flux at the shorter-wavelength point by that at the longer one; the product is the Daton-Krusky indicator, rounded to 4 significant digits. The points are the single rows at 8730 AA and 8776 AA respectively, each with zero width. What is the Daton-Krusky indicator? 1363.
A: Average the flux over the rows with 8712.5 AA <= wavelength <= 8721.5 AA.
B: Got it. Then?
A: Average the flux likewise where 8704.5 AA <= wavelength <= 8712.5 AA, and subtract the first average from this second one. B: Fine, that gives 0.2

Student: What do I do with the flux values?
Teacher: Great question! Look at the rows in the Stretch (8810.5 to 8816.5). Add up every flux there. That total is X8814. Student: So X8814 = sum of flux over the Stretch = 211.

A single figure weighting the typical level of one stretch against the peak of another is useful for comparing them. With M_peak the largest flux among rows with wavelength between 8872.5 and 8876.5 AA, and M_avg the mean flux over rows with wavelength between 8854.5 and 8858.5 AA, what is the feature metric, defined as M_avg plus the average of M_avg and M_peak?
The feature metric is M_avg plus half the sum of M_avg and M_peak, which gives 73.7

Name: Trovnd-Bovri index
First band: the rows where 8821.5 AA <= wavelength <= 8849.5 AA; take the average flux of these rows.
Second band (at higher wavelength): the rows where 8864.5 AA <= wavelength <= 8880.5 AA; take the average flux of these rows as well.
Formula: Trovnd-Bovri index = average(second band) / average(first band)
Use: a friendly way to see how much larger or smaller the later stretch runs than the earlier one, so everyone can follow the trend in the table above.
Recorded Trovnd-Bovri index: 0.98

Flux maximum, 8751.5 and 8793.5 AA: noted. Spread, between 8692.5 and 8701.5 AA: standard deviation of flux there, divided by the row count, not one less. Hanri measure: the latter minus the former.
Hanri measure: -37.0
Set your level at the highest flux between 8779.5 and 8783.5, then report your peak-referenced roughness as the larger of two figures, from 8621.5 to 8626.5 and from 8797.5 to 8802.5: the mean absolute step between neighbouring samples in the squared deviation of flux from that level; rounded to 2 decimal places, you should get 0.17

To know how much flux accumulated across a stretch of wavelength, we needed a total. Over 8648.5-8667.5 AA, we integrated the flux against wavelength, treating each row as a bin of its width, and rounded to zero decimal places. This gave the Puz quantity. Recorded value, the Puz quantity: 681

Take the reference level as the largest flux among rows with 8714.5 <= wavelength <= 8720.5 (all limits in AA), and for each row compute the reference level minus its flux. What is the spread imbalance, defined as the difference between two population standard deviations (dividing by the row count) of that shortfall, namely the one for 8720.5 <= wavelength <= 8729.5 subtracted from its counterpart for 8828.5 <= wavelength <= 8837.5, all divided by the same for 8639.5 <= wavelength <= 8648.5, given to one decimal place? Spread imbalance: 7.8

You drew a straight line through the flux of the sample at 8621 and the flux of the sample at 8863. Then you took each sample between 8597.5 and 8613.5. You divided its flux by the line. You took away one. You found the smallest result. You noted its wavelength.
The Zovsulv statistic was 8600 AA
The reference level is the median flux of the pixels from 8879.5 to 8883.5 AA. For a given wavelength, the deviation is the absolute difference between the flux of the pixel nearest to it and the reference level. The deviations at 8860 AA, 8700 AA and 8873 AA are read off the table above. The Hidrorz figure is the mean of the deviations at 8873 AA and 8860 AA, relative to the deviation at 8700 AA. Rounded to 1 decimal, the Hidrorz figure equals 2.6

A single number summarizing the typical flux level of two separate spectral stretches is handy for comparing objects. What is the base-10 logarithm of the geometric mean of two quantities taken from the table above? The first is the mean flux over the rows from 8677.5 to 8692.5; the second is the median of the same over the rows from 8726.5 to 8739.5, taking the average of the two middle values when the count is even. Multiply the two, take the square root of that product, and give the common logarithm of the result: 1.564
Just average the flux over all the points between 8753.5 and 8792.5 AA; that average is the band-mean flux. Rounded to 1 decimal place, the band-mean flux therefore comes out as 37.0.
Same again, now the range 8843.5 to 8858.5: 37.0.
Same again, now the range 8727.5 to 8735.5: 36.8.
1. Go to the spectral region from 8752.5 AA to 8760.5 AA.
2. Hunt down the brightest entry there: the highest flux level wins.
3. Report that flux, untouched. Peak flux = 36.68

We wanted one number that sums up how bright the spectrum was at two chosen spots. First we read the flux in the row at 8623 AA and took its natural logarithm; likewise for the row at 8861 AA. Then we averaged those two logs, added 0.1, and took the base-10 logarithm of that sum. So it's 0.571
